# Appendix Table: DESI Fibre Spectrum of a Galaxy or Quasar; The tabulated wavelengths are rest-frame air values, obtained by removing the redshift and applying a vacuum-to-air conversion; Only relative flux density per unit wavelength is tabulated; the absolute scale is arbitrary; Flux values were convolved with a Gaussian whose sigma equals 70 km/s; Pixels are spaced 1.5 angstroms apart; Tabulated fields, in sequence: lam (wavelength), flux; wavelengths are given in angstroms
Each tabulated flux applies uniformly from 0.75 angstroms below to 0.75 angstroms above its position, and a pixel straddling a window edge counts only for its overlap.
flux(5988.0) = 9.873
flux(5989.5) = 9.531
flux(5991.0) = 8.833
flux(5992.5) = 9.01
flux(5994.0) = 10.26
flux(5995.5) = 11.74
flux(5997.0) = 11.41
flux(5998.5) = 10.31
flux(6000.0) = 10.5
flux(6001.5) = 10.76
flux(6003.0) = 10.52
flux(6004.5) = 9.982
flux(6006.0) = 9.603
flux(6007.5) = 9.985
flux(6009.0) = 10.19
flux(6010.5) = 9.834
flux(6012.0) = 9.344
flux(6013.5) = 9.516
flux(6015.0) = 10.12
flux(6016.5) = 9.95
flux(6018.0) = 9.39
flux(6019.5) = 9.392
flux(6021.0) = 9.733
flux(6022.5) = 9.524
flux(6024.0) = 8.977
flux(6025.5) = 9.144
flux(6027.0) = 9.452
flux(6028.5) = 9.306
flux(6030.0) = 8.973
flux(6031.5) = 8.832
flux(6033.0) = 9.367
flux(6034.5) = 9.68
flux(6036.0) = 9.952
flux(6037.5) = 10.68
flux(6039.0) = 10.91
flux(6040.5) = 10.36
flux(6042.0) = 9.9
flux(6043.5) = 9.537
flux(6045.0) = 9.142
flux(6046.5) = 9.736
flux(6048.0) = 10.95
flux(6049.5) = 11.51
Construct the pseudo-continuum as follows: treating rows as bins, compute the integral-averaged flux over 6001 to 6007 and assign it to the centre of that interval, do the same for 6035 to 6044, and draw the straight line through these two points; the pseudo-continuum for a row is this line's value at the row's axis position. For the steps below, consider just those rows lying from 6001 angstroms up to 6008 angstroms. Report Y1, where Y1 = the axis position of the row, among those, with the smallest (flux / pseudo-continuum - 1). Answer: 6006.0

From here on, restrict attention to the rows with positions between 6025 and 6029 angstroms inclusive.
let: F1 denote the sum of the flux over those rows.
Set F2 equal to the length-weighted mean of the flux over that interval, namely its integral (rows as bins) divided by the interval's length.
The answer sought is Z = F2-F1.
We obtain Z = -19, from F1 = 28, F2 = 9.3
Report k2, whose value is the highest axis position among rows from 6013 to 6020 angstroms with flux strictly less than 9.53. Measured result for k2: 6019.5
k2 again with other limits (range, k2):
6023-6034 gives 6033.0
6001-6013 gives 6012.0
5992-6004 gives 5992.5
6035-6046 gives 6045.0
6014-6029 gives 6028.5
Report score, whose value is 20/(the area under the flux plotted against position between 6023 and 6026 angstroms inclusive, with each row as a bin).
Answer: 0.73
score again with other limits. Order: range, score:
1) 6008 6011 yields 0.67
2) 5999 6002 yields 0.63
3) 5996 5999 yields 0.61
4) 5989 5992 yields 0.73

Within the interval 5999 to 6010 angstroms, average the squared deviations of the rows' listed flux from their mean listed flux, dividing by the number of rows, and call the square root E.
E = 0.37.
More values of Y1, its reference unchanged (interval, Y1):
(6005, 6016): 6012.0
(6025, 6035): 6031.5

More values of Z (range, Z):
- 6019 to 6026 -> -37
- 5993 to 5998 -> -22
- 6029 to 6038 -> -48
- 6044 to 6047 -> -9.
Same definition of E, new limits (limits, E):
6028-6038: 0.59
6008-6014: 0.32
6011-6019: 0.31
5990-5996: 1.17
